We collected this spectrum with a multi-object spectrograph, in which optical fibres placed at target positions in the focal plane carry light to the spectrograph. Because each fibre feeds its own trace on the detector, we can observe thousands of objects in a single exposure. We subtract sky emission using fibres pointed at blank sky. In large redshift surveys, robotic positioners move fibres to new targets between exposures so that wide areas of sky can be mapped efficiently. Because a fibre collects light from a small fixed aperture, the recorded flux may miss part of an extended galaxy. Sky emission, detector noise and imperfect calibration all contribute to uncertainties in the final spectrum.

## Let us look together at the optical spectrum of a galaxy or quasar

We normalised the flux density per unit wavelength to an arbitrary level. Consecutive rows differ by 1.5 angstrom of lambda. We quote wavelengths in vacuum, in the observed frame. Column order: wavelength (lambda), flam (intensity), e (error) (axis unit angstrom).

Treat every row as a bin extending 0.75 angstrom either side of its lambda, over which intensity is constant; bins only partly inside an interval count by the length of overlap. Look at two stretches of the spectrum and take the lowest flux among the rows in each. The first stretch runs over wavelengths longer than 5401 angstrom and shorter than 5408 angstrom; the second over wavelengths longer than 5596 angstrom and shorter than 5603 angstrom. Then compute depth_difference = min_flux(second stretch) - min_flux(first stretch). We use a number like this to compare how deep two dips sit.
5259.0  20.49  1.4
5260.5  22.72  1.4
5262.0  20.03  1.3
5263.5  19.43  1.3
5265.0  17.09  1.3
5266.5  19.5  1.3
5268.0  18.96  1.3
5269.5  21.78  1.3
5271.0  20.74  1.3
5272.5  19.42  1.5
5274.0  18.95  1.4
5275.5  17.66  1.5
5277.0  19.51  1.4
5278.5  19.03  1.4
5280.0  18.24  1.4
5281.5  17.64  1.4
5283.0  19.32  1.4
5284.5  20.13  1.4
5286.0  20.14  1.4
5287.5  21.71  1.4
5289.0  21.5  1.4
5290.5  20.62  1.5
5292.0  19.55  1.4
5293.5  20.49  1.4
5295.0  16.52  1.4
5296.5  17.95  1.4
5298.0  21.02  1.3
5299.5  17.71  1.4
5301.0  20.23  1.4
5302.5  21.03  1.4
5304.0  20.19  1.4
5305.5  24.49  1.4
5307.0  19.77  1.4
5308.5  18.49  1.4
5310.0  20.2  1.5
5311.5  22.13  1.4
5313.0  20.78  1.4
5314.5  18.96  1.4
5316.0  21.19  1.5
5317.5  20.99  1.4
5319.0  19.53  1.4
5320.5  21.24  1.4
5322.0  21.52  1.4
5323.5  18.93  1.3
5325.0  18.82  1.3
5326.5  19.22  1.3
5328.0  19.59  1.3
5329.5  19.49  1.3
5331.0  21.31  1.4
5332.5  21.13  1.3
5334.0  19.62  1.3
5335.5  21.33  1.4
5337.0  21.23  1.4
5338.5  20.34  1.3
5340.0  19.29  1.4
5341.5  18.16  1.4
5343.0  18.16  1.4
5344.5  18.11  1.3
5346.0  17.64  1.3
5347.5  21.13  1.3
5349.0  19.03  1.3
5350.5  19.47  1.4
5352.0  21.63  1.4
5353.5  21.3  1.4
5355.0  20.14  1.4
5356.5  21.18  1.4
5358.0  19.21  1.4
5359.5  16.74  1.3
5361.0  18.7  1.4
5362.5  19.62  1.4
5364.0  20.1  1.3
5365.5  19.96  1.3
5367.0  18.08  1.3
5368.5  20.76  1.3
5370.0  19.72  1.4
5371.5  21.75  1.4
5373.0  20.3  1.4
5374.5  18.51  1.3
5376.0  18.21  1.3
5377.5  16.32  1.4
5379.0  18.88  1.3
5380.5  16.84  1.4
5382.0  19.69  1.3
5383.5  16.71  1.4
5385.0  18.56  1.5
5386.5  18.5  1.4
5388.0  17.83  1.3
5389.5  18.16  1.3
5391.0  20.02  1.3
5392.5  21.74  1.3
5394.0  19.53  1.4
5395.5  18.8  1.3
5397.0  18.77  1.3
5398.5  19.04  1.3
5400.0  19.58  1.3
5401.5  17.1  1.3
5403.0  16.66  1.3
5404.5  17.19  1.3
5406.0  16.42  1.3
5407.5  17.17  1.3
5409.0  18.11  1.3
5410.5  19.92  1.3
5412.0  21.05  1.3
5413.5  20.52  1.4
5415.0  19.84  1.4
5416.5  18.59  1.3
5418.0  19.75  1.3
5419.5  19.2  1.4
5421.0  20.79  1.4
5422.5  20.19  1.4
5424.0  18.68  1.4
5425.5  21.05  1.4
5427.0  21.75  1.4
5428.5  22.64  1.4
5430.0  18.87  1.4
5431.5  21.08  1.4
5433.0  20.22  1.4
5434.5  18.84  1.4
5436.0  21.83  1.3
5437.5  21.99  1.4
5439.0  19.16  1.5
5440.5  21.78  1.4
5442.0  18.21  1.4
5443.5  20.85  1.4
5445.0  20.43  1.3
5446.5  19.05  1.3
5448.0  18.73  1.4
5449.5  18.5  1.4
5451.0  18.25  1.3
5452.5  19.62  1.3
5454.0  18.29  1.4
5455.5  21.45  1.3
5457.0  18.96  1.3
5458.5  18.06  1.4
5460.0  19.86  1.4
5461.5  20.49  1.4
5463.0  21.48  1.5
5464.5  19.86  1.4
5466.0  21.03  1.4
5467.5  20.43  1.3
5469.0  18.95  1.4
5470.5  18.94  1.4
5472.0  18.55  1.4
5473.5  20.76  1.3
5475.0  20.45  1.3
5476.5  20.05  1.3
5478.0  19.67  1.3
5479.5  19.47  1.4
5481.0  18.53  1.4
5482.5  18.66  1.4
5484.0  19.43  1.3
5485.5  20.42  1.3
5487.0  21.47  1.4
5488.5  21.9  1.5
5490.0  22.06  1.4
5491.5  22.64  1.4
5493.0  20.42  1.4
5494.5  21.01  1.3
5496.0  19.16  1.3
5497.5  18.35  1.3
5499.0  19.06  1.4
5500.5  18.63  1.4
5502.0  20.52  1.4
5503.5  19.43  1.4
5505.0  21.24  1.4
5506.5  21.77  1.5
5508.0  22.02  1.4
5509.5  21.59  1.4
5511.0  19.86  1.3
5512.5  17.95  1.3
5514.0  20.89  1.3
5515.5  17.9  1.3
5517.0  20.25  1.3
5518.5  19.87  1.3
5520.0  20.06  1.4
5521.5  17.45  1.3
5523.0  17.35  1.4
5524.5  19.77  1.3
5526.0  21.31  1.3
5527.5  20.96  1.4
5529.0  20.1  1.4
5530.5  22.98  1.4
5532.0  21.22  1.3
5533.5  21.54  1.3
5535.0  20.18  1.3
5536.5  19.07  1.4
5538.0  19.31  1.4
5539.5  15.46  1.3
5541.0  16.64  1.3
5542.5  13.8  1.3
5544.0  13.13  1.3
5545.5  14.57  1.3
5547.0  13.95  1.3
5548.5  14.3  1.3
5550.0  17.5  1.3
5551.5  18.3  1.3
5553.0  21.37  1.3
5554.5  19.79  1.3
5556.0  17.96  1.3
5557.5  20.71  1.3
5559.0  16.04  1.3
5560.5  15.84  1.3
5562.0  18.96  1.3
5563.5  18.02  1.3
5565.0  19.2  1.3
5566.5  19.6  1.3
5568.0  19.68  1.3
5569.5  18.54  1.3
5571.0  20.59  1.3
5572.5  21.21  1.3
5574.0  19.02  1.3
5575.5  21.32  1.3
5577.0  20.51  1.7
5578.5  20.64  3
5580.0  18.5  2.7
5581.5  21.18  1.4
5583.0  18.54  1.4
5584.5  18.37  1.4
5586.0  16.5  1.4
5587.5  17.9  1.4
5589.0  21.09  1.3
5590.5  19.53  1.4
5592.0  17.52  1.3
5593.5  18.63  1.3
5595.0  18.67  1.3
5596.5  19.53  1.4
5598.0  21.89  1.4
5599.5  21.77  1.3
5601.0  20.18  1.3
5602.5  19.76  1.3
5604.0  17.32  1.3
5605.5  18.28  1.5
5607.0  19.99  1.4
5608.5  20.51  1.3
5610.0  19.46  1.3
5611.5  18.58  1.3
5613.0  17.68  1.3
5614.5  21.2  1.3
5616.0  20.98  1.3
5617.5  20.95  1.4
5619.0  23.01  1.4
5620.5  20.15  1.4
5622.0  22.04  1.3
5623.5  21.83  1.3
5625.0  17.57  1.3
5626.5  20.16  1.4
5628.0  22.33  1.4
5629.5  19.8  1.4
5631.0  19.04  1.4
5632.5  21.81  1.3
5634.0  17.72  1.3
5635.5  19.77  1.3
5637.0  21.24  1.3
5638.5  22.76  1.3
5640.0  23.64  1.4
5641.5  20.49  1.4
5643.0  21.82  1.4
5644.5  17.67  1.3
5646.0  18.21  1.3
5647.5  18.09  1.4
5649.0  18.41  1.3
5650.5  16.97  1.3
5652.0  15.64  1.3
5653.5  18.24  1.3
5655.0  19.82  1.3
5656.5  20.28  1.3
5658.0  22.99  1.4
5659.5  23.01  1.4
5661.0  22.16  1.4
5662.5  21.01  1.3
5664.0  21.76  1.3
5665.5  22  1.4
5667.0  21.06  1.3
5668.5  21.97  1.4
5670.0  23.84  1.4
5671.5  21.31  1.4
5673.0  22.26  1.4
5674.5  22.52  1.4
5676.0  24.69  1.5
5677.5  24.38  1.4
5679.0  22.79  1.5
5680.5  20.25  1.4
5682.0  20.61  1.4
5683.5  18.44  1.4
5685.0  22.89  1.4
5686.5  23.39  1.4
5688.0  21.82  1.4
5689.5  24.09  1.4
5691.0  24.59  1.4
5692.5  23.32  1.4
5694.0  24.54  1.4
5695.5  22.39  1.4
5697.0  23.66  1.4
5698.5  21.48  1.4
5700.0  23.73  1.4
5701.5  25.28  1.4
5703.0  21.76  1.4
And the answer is 3.1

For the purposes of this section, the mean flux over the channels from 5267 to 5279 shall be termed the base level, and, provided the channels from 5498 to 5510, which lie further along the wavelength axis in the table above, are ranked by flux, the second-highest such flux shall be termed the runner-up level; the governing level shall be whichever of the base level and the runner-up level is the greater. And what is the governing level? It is 21.8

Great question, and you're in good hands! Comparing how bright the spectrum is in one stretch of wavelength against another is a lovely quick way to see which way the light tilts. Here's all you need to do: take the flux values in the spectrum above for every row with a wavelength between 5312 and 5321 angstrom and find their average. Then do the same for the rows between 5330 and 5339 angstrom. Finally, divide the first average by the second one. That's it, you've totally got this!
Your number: 0.98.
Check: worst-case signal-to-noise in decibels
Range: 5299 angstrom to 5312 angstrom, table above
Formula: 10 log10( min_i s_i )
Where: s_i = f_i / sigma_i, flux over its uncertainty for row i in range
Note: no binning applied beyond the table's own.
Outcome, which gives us 11.02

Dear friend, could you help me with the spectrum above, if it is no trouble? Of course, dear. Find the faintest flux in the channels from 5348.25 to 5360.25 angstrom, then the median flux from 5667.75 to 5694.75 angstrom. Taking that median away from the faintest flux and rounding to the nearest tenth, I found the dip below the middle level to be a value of -6.1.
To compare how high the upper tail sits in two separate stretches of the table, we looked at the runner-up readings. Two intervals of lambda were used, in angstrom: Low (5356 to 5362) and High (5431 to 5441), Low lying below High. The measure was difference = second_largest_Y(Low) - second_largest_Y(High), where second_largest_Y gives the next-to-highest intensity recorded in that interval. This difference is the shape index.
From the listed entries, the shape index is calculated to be -3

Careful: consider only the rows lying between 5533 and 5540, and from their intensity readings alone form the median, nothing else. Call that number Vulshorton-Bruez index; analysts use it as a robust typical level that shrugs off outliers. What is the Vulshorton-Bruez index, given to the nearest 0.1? 19.3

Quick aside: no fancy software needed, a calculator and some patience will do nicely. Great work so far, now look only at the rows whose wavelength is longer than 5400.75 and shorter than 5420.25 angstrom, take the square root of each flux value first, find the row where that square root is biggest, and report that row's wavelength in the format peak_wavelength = 5412.0 angstrom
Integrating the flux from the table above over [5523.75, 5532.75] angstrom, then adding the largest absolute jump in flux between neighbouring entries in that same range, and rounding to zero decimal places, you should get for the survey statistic 192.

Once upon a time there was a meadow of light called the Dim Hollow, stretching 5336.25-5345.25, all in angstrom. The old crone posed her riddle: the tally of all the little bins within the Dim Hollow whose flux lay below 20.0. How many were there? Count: 4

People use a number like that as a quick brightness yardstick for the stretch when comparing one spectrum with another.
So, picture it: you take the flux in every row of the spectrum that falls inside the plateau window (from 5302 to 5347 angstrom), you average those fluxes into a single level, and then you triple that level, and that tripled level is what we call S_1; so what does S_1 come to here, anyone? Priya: 60.3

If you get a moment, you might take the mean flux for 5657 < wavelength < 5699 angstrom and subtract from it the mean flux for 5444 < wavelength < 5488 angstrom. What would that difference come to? 2.8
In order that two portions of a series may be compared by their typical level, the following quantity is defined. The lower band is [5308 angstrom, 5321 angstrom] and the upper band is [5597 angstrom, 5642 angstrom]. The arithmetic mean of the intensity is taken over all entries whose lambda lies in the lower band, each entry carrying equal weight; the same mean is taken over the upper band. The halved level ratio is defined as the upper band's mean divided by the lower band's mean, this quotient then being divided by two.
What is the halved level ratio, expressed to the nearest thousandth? 0.500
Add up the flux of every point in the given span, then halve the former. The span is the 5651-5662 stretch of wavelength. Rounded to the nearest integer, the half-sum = 71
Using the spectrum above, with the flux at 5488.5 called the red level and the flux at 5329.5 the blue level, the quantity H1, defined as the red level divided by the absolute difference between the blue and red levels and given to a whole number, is 9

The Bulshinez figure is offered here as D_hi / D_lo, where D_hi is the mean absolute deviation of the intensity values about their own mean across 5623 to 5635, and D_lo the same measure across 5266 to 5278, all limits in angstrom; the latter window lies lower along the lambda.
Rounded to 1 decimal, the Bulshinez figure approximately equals 1.8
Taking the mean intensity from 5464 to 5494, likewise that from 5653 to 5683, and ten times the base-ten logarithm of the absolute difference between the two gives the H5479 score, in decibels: 2.2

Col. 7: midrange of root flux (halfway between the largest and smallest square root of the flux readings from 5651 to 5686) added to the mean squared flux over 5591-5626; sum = 403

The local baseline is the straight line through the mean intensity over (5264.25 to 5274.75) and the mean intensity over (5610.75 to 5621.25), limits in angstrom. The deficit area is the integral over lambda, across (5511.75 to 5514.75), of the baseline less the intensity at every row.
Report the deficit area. 2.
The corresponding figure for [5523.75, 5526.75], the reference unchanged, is -1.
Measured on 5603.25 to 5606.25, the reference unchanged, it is 8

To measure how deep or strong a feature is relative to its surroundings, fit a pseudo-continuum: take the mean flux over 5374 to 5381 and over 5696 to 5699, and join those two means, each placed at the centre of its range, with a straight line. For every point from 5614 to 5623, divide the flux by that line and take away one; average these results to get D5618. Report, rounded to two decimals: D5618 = 0.00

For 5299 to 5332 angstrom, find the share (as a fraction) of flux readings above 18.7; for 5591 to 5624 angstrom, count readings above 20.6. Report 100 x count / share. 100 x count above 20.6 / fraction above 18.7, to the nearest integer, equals 880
